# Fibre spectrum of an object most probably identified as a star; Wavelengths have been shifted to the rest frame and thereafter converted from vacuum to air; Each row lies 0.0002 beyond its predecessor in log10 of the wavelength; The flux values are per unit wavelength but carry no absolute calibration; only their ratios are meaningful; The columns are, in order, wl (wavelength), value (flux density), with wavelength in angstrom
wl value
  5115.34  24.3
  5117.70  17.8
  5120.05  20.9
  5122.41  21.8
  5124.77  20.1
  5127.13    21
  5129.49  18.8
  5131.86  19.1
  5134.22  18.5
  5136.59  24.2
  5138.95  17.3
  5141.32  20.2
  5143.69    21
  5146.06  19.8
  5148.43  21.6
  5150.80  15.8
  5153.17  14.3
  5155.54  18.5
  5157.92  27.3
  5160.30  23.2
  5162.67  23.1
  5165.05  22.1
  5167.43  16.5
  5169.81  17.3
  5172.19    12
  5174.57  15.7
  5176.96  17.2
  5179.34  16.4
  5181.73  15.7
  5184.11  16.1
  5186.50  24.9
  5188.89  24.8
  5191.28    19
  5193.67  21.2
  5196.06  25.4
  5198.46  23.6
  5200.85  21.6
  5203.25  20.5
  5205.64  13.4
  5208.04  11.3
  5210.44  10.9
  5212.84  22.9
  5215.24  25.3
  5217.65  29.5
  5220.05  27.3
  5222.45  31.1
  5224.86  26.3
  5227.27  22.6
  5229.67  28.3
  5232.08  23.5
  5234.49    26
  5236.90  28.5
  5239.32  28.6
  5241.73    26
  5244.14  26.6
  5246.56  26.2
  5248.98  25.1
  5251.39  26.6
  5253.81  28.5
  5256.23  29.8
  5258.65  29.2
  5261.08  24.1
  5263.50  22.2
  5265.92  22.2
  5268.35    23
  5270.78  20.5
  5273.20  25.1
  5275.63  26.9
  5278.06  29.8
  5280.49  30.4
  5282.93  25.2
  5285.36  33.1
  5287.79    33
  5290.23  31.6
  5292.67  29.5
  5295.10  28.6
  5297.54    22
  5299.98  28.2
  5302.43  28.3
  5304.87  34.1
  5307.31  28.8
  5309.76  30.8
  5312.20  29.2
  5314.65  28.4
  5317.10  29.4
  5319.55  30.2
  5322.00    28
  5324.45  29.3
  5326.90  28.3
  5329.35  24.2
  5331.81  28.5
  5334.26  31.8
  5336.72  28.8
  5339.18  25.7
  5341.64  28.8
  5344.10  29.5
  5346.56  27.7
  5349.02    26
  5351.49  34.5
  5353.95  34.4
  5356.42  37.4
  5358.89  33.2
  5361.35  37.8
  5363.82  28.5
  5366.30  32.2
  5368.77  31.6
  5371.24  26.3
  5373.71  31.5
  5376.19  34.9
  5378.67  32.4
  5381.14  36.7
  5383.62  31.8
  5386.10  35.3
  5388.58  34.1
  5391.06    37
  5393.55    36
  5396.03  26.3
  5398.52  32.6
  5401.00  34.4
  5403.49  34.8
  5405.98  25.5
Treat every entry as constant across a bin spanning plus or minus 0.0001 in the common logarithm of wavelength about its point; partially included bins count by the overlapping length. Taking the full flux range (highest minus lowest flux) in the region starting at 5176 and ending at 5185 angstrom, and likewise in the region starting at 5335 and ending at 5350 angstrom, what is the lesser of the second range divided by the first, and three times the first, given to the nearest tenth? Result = 2.5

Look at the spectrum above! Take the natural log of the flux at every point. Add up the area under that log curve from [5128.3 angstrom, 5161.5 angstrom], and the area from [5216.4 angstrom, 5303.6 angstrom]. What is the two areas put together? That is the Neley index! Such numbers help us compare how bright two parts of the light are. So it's 386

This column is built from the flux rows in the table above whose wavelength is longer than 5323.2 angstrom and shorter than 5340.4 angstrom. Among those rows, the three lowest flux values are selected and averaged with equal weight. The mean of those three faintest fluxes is 26.1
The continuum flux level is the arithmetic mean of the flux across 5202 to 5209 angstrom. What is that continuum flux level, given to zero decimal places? 15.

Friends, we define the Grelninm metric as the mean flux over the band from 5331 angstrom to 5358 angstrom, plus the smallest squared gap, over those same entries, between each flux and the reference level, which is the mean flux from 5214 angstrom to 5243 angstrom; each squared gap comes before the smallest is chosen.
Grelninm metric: 31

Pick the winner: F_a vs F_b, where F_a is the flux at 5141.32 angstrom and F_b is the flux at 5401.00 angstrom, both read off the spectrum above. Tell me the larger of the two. 34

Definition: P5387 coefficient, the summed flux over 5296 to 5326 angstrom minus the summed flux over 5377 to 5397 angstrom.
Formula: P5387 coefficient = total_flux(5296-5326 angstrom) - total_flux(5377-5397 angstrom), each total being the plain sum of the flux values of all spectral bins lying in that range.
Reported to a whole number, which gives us 77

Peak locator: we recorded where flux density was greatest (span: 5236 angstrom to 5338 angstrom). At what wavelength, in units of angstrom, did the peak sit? 5304.87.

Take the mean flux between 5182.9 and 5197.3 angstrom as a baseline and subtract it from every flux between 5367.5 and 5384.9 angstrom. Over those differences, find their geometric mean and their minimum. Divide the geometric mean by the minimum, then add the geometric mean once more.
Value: 11.9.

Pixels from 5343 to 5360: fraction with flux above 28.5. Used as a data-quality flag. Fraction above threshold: 0.71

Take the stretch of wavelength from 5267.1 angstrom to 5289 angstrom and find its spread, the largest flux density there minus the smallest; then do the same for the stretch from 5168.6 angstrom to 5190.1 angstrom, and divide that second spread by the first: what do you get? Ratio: 1.0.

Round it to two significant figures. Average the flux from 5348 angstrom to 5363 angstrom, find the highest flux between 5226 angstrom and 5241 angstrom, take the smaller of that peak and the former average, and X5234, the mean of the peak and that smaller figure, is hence 29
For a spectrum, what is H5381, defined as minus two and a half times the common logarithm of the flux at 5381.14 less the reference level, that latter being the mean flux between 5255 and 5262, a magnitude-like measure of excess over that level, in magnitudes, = -2.4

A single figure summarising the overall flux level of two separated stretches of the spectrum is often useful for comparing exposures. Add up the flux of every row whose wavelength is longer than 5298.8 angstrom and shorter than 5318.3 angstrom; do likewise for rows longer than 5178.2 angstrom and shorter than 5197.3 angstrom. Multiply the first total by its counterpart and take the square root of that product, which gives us 197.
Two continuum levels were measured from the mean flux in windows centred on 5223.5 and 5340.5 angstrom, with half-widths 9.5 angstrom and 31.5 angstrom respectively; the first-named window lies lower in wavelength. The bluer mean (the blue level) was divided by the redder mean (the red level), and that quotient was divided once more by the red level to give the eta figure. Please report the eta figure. 0.0297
